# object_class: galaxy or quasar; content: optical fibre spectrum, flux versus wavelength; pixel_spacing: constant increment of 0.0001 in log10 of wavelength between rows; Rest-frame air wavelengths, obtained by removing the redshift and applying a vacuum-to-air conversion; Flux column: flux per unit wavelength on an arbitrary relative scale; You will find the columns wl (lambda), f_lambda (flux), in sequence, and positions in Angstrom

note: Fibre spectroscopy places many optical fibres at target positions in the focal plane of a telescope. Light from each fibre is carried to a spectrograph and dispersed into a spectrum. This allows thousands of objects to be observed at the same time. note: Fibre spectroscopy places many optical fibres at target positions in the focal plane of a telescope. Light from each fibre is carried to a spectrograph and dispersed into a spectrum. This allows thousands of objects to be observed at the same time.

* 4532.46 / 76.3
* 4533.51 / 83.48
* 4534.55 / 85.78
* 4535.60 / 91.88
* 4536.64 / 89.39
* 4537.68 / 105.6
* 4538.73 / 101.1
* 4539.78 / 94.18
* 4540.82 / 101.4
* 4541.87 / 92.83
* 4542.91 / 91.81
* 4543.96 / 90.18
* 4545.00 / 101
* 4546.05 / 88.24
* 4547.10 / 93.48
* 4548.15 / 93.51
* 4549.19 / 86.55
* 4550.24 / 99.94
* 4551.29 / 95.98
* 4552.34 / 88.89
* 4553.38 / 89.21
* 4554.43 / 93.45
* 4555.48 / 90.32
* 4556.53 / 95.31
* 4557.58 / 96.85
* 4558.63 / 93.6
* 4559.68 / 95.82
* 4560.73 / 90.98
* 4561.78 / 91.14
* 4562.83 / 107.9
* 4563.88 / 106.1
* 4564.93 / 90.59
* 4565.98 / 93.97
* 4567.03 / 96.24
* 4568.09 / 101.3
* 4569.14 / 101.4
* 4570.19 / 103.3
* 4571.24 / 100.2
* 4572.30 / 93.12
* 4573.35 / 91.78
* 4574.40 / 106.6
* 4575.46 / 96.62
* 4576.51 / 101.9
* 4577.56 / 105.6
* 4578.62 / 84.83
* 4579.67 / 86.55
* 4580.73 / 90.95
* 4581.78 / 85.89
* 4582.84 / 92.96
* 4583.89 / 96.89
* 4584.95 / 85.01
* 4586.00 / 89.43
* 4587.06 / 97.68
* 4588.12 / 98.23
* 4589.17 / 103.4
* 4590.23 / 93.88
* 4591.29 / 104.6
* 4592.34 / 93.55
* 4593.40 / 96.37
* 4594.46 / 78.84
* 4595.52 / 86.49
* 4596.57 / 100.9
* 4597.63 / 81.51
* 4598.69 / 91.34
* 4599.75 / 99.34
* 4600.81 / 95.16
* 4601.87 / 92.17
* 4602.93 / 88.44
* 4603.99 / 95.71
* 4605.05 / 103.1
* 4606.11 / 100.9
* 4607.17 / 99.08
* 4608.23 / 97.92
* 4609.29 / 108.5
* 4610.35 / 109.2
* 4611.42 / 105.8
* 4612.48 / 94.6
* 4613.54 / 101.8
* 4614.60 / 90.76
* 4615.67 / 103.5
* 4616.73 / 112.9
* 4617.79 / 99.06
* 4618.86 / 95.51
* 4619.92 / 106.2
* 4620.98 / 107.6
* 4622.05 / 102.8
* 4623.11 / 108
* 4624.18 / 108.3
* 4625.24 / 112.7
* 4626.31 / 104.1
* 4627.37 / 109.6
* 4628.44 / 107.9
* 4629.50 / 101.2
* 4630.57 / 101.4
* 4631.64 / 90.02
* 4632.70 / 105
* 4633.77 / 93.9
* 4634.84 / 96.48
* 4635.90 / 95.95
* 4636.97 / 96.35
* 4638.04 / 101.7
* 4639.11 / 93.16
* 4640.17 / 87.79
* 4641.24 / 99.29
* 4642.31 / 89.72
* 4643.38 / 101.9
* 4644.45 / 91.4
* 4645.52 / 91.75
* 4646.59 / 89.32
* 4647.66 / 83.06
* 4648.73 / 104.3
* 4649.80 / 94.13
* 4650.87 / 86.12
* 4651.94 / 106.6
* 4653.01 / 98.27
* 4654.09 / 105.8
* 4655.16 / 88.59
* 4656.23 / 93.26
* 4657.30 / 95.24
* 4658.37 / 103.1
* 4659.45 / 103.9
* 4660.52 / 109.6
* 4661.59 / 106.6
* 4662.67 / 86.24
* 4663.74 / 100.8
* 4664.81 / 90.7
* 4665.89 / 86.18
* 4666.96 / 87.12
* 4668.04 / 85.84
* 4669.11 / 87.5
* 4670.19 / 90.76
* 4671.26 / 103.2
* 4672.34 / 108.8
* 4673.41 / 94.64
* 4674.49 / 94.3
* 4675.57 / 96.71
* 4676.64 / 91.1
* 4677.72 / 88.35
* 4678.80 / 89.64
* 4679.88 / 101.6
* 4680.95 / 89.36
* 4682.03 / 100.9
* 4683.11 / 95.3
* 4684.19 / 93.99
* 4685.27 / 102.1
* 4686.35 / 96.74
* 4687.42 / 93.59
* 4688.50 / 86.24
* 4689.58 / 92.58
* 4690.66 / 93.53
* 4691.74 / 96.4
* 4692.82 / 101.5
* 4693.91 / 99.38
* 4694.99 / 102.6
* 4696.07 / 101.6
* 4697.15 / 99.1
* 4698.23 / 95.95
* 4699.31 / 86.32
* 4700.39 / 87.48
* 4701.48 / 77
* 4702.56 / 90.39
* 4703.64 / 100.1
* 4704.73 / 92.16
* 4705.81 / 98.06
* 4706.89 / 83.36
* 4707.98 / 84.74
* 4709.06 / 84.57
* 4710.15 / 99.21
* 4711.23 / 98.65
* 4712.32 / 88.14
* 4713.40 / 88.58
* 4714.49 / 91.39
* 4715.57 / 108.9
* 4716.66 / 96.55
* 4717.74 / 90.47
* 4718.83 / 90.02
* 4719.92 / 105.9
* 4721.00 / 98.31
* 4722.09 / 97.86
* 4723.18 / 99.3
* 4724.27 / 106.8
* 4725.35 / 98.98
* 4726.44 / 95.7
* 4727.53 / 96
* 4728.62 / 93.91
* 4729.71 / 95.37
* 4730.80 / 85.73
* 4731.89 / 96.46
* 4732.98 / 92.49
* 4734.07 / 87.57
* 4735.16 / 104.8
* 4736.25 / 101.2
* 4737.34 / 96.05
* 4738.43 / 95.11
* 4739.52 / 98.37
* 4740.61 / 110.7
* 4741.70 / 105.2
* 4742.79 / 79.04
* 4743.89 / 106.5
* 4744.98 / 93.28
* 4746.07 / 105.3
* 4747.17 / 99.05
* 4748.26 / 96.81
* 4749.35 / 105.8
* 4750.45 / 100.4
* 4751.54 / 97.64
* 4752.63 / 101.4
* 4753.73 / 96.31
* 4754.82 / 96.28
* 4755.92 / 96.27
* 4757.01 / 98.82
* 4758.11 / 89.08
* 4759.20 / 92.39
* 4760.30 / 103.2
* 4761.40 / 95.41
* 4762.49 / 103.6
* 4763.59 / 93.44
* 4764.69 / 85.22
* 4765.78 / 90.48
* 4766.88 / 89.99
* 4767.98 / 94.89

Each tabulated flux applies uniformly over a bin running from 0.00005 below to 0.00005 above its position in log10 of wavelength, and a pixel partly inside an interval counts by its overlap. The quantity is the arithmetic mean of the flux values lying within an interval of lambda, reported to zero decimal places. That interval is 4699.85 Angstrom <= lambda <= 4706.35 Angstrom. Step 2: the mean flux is 91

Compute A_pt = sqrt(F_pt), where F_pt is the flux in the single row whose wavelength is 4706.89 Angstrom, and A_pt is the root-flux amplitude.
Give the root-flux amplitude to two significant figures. 9.1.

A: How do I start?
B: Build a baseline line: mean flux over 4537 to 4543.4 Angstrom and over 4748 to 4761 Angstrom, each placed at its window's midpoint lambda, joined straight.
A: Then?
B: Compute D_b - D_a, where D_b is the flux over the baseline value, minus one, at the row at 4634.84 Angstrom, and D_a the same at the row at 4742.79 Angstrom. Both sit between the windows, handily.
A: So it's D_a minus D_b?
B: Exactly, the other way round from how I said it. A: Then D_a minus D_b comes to -0.18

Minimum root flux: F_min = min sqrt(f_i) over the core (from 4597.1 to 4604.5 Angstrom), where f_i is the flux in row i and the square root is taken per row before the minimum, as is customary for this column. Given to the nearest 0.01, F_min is 9.03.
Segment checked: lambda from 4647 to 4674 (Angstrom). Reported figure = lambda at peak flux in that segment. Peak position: 4660.52 Angstrom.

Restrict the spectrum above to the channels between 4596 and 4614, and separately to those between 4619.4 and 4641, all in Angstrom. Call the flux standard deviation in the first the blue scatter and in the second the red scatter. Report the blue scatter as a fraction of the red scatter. 1.0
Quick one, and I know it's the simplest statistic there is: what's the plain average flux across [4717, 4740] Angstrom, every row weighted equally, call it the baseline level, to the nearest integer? 96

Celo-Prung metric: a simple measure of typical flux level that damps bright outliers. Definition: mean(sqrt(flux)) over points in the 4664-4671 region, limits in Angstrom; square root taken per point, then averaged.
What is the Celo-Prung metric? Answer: 9.4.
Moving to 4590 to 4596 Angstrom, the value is 9.6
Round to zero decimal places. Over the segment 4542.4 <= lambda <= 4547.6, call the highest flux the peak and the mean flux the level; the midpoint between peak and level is 97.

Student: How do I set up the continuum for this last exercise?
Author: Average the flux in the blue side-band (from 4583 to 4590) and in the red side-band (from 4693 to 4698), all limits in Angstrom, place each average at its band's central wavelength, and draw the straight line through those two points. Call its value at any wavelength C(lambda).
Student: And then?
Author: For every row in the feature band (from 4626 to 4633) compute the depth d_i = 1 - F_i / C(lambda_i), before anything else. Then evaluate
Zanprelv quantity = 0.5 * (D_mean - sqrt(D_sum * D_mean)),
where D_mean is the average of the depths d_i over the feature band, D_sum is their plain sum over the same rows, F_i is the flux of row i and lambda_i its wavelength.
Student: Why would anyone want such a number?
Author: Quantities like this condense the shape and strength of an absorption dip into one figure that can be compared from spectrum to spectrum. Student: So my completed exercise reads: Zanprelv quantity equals -0.10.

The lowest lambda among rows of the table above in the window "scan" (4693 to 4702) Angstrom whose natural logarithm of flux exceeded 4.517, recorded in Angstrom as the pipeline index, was 4693.91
